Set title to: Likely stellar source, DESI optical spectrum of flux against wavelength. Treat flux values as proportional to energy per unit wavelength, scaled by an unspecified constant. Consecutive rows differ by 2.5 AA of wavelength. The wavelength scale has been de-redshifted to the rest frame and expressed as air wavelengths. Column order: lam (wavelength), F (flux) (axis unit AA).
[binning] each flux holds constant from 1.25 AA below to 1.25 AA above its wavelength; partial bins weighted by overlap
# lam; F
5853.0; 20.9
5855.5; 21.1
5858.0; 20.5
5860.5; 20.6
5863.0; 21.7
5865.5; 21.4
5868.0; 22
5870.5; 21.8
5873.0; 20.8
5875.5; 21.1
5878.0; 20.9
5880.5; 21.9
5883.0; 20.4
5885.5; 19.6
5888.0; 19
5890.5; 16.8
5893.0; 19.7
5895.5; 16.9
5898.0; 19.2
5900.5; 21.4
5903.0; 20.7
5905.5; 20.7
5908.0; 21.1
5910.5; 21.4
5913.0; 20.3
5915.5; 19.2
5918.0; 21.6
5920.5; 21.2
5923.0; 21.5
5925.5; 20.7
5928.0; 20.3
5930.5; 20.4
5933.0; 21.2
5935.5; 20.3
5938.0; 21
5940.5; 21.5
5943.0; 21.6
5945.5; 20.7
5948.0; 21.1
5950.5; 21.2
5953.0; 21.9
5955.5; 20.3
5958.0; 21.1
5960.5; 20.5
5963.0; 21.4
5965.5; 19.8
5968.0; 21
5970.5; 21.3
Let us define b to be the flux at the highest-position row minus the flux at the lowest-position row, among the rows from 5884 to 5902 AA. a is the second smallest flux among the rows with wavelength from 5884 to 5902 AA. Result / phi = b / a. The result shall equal 0.11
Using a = 16.9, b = 1.8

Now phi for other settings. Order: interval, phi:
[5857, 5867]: 0.04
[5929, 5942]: 0.05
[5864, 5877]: -0.01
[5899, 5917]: -0.11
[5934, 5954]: 0.08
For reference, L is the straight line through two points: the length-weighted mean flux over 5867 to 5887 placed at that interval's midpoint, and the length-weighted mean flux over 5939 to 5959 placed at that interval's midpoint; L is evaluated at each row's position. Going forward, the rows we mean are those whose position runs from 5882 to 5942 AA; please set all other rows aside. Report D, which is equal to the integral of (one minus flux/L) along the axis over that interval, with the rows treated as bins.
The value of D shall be 2.4 AA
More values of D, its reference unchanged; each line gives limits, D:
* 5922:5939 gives 0.3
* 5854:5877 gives -0.2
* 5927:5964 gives 0.3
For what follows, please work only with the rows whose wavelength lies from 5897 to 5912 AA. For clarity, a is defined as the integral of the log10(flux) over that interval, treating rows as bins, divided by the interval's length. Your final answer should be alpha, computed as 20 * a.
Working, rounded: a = 1.32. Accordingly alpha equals 26.3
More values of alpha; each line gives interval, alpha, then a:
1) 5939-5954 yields 26.6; 1.33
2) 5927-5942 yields 26.4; 1.32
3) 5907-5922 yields 26.4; 1.32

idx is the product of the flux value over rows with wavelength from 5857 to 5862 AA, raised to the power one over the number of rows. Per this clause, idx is 20.5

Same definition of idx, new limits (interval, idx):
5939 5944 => 21.5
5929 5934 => 20.8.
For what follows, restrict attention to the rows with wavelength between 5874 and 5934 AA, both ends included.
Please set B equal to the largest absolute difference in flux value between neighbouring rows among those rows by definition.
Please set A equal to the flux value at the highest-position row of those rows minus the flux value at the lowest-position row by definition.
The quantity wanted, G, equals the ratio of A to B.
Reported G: 0.0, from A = 0.1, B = 2.9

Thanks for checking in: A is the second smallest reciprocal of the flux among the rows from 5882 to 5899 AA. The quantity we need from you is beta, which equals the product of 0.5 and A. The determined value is 0.0254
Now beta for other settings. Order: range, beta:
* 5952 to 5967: 0.0234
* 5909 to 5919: 0.0234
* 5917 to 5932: 0.0233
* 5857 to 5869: 0.0230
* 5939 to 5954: 0.0231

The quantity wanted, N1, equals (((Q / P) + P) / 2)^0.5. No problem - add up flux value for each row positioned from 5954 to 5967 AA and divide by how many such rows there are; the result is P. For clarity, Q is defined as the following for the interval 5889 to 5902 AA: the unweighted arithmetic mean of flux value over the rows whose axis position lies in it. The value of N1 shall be 3.281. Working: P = 20.62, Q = 18.8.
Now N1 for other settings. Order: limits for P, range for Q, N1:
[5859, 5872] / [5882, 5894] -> 3.346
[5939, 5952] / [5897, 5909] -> 3.331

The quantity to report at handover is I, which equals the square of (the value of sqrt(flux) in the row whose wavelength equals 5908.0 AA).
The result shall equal 21.1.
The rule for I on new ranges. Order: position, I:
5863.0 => 21.7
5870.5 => 21.8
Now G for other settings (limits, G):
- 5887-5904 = 0.6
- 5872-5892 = -1.8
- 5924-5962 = -0.1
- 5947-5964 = 0.2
